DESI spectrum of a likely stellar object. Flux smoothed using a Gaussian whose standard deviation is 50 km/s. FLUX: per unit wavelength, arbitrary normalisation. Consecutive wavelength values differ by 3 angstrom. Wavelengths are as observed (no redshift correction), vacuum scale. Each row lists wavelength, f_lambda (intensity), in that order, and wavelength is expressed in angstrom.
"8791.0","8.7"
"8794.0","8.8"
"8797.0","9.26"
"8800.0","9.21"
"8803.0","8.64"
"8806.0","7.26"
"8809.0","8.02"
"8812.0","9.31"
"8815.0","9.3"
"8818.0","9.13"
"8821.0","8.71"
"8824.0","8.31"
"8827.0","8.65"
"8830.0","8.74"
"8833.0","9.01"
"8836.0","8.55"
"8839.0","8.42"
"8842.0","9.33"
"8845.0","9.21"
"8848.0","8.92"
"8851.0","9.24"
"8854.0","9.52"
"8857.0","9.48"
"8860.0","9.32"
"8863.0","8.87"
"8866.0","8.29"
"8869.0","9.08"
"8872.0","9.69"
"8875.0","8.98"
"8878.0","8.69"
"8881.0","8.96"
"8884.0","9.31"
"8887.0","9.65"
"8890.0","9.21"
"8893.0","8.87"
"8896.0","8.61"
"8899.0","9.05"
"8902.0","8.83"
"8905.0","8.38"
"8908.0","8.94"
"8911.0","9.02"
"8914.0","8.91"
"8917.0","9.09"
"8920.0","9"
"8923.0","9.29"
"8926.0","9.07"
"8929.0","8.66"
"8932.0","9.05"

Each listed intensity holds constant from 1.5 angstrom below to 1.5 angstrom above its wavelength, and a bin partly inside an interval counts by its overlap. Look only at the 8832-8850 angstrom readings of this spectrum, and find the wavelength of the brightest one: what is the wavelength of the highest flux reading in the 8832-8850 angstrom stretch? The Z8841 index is 8842.0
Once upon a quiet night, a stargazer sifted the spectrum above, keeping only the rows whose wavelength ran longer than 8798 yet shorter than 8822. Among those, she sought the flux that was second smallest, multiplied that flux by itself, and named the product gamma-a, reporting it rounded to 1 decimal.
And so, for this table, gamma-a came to 64.3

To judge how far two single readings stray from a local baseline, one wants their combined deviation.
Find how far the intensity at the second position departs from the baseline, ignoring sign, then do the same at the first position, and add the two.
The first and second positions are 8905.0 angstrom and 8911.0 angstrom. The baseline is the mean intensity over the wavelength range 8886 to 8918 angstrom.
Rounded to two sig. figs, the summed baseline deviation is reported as 0.64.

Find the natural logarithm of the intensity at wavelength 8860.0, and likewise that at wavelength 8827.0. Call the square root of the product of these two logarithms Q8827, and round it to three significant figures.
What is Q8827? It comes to 2.19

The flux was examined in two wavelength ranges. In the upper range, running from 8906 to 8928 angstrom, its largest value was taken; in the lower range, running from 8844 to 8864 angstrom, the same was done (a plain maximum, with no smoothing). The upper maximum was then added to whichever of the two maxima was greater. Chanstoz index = 18.8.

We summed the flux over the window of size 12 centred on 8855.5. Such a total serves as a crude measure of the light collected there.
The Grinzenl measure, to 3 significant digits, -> 37.6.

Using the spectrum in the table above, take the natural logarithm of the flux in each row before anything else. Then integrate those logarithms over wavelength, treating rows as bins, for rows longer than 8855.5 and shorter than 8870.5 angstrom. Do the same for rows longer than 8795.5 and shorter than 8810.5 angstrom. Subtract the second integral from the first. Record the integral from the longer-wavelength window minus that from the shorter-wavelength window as 1.0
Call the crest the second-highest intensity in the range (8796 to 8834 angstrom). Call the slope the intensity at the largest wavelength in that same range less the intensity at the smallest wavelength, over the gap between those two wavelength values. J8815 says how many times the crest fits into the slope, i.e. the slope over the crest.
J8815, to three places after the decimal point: -0.001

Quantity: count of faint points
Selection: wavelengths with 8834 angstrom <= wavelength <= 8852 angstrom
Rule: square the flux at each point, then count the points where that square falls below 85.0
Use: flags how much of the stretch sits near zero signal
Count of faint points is 4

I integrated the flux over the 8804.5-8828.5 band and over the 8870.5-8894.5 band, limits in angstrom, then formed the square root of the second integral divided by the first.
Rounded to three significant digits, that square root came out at 1.03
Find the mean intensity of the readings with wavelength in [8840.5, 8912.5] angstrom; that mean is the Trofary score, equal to 9.06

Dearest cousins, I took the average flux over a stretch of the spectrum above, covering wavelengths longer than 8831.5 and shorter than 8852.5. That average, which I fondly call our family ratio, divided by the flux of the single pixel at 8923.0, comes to 0.96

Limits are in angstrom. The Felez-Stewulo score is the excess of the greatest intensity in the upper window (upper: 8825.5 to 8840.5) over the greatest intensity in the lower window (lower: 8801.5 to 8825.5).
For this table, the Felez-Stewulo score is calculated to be -0.3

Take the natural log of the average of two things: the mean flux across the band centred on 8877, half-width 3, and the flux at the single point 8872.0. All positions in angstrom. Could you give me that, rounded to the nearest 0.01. 2.23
